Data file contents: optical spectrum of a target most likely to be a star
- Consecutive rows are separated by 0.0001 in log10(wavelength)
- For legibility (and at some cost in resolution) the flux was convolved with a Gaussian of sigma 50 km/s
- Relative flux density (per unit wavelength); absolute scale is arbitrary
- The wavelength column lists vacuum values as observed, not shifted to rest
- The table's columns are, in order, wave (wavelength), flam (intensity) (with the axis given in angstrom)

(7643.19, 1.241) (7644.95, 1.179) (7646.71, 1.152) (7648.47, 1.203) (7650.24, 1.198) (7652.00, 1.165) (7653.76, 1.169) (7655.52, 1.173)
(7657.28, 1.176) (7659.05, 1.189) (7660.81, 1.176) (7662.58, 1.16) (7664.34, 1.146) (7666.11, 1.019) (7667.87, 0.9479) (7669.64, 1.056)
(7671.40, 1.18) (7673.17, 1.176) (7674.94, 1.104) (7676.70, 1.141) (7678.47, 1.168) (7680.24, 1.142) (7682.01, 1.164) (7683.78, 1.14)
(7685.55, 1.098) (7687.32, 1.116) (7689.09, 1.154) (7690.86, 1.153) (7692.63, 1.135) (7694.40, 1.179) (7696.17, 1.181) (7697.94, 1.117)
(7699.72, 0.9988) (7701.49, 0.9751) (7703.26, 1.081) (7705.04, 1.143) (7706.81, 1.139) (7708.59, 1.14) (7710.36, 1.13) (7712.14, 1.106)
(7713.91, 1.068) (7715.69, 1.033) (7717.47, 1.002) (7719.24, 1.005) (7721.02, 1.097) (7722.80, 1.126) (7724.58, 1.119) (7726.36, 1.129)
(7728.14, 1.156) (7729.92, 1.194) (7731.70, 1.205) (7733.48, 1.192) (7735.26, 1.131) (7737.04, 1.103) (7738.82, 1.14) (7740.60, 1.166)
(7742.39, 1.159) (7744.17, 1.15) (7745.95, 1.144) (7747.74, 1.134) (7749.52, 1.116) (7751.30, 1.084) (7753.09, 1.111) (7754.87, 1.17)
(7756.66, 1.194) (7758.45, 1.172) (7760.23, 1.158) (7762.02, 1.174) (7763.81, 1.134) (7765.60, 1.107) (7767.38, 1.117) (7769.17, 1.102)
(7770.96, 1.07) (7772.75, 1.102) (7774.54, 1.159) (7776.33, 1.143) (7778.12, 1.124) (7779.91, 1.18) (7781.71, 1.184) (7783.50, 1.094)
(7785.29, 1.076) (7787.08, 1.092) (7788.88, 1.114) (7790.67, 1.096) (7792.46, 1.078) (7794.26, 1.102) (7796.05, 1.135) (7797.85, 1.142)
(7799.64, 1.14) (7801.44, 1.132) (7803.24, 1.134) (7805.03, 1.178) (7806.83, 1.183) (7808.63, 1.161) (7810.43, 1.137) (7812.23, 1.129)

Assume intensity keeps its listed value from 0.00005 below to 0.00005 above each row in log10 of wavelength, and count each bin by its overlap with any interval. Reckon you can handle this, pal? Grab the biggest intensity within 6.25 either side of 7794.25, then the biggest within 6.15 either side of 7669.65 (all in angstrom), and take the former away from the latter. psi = 0.04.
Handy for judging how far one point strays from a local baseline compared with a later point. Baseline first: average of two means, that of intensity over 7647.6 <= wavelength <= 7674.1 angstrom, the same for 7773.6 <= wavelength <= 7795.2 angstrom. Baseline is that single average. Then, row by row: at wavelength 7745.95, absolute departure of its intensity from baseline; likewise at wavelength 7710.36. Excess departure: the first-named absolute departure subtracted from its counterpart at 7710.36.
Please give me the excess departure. -0.012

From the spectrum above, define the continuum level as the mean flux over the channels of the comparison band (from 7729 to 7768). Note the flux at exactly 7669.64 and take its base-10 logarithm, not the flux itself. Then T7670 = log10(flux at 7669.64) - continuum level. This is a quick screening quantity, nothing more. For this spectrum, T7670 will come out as -1.12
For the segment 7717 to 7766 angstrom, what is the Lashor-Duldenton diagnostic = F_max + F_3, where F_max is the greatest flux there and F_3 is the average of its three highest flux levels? 2.40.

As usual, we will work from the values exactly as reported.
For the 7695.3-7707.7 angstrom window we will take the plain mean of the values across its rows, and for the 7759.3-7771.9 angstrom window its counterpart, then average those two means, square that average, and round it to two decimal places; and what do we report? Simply 1.23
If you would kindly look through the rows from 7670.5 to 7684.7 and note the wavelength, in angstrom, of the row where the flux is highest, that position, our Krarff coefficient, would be 7671.40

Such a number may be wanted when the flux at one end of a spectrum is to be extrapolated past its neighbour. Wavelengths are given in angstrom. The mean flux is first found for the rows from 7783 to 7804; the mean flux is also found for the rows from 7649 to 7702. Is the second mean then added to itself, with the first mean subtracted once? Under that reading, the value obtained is 1.15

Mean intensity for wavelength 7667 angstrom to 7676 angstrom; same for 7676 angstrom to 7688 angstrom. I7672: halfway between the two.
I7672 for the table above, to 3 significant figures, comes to 1.12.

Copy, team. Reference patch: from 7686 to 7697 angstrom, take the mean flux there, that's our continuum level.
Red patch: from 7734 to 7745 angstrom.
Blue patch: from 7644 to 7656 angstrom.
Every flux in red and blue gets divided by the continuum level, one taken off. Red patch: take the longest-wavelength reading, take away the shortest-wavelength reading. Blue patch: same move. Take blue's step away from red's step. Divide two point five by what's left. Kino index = 115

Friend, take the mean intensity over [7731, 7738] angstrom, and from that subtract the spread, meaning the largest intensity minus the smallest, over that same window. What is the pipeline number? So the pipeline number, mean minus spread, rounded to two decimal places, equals 1.06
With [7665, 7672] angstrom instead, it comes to 0.82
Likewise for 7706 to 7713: 1.09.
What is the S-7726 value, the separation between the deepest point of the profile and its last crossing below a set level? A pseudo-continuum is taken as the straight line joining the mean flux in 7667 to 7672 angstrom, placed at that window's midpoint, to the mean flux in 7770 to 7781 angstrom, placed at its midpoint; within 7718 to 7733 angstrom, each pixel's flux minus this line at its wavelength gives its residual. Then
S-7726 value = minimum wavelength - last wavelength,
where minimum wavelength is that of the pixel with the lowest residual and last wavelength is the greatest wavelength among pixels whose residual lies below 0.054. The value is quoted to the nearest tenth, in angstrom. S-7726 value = -7.1 angstrom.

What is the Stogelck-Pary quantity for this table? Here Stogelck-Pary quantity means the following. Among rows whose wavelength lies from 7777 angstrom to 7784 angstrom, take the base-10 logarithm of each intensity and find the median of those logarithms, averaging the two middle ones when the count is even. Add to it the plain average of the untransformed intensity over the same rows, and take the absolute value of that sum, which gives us 1.21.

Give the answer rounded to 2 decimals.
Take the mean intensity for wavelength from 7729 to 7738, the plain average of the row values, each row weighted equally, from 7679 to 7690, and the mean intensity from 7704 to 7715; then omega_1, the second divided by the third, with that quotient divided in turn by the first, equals 0.87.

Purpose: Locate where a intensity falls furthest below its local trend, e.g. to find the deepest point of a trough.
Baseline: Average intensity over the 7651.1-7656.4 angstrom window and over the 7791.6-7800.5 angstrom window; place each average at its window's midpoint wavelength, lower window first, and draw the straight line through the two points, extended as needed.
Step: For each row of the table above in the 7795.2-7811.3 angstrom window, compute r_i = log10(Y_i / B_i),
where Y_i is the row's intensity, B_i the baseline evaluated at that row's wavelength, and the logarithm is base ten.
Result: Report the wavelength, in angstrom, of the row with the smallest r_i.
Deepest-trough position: 7801.44 angstrom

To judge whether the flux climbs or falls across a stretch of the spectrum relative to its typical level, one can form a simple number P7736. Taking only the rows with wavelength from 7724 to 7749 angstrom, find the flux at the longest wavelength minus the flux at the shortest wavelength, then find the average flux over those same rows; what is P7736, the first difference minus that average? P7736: -1.137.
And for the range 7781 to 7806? -1.127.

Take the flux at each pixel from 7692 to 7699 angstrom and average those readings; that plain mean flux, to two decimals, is 1.15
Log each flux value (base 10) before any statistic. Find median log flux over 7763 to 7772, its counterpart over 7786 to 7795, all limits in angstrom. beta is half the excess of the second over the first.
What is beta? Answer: -0.002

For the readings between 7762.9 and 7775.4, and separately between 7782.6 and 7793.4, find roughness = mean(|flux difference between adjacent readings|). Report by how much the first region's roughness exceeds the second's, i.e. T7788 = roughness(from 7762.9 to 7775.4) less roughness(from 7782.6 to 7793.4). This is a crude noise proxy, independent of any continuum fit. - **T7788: 0.010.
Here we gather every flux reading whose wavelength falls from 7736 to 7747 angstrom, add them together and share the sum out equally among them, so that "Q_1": 1.14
